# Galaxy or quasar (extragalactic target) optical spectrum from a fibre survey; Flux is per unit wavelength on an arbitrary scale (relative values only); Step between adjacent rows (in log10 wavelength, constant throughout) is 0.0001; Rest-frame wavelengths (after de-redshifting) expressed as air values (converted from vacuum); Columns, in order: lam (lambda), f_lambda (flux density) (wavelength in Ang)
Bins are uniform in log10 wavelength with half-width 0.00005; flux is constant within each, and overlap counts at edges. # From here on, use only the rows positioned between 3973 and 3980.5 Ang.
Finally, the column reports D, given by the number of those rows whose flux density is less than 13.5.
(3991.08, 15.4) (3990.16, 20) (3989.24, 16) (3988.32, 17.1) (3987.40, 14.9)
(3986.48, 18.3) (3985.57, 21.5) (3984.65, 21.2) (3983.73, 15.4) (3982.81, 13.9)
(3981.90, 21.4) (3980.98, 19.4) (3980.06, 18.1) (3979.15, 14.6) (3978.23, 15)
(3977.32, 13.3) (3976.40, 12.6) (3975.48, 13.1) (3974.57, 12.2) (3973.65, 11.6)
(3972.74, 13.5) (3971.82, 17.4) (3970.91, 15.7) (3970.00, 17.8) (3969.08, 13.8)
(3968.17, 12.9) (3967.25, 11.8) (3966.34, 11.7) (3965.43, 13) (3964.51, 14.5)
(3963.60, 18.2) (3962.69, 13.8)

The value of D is 5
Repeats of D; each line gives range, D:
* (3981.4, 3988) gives 0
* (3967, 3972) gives 2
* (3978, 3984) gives 0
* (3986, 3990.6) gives 0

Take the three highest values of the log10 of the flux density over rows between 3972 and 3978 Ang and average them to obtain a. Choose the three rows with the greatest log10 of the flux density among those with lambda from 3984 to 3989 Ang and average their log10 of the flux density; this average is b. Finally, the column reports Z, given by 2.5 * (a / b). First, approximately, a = 1.12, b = 1.31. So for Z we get 2.1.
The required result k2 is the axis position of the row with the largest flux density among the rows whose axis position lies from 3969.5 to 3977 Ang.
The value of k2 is 3970.00 Ang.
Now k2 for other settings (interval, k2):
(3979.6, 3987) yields 3985.57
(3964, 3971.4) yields 3970.00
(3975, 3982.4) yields 3981.90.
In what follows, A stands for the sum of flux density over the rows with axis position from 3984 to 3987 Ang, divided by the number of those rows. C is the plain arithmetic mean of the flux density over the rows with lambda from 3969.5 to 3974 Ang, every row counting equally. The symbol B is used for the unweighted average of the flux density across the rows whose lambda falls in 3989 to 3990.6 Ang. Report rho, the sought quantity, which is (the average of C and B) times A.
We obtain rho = 338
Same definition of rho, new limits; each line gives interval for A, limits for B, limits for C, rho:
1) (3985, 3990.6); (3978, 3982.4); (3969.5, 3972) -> 311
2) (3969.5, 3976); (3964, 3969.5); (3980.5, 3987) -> 229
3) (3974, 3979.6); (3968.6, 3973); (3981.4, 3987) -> 231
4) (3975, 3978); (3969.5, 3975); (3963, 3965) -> 202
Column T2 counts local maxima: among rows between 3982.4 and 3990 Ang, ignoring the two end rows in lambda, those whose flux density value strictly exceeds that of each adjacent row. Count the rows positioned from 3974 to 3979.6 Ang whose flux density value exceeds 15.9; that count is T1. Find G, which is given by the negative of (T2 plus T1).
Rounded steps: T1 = 0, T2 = 2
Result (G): -2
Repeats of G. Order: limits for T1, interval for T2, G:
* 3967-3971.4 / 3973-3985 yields -4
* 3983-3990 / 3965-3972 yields -6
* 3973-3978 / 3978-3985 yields -1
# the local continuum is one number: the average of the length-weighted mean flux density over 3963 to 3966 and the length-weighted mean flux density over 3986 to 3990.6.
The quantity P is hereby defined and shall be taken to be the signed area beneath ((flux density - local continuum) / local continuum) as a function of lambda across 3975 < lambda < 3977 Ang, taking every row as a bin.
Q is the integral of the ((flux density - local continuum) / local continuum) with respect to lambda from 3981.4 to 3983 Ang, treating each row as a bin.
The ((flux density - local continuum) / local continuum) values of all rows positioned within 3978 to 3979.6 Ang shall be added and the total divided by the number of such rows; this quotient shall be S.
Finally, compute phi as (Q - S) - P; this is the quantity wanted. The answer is 0.7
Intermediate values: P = -0.41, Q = 0.21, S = -0.08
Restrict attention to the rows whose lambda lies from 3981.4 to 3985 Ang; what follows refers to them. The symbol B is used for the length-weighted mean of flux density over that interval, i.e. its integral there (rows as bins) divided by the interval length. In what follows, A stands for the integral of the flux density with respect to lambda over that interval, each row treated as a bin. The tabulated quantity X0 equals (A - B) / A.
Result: 0.722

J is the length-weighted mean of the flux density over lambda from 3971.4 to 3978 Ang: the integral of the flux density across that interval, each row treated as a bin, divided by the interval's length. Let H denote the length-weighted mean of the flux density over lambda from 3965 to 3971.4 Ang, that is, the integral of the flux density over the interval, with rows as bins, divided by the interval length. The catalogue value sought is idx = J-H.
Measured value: 0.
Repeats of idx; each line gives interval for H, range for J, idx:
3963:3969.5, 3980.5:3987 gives 5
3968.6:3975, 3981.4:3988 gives 3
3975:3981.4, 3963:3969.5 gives -1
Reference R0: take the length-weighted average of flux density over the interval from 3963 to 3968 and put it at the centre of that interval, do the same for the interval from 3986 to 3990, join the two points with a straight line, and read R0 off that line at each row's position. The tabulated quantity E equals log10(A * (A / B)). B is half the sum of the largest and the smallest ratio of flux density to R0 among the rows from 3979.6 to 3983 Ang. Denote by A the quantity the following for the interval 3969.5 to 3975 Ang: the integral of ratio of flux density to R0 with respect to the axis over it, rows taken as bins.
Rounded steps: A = 6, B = 1.10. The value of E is 1.4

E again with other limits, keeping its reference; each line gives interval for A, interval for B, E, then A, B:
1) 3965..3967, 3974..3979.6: 0.6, 2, 0.89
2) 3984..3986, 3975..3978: 0.9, 3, 0.84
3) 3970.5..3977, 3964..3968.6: 1.6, 6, 0.95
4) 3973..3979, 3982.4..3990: 1.4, 5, 1.08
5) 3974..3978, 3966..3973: 1.0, 3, 1.04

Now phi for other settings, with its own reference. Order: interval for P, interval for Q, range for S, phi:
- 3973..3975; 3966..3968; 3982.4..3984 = 0.1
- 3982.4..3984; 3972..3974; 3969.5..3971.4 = -0.2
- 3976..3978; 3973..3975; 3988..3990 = -0.2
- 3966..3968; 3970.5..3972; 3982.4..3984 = 0.6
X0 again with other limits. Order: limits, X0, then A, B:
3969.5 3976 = 0.846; 94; 14.4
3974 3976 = 0.500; 25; 12.6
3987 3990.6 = 0.722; 61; 17.0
